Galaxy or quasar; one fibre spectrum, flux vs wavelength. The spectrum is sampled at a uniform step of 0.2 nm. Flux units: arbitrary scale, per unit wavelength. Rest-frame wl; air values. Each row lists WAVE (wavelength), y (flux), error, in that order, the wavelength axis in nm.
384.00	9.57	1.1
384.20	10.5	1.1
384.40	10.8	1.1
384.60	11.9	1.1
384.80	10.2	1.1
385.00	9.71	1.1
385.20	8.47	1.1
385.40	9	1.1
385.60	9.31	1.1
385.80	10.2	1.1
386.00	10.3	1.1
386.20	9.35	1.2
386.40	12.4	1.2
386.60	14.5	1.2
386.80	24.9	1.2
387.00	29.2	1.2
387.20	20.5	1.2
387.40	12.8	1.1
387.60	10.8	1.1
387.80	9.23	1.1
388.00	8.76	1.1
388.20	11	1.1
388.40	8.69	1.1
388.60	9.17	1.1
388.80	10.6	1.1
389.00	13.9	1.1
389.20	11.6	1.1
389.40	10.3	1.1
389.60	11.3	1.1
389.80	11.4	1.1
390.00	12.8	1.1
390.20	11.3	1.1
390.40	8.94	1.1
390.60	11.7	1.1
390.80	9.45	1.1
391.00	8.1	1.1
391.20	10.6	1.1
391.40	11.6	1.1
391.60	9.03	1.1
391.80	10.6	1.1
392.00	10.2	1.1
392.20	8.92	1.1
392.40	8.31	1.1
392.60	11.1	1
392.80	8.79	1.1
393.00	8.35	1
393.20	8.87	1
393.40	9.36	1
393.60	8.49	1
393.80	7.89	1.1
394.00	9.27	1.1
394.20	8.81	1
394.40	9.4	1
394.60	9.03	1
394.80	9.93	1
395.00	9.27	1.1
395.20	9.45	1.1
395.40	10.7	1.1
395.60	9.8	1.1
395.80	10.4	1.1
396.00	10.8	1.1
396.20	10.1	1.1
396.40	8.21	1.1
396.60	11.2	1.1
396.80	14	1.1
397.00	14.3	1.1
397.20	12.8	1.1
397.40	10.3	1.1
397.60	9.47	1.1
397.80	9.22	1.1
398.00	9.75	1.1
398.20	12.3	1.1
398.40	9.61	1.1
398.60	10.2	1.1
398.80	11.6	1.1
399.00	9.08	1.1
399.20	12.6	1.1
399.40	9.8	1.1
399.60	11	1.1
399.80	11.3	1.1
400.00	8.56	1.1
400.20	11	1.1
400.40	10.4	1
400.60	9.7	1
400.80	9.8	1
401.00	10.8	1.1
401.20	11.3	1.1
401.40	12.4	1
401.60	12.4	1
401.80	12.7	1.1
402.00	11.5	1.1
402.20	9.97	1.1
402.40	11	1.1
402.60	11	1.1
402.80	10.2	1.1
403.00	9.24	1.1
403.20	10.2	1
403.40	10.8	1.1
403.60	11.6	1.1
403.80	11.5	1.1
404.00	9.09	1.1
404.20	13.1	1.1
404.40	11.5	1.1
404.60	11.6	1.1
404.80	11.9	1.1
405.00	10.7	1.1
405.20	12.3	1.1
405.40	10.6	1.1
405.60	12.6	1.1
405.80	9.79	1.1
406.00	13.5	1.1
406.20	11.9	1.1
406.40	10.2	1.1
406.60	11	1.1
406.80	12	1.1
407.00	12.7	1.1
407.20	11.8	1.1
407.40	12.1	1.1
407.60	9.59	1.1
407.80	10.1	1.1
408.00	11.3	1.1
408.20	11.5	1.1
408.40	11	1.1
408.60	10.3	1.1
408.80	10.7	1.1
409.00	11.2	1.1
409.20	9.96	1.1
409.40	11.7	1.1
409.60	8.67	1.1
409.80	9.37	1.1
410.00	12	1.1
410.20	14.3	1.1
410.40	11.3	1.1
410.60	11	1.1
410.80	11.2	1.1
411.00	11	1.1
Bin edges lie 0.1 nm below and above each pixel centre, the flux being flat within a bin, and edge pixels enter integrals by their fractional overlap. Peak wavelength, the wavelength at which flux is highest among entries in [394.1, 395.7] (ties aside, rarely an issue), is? 395.40 nm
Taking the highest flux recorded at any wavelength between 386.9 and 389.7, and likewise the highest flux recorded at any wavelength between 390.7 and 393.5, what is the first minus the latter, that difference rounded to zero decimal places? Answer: 18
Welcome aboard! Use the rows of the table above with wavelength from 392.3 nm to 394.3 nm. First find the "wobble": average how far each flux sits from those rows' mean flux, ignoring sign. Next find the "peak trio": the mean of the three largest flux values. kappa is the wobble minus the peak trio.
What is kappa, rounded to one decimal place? -9.3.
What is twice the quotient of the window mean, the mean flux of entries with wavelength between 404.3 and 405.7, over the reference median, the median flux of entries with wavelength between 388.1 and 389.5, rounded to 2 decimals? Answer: 2.19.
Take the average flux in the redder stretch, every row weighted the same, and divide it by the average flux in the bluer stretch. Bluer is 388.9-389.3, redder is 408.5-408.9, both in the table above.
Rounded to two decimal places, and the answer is 0.82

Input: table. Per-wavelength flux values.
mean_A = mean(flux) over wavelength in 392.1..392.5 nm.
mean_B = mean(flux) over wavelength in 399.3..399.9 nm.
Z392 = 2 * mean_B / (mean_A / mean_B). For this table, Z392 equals 26.6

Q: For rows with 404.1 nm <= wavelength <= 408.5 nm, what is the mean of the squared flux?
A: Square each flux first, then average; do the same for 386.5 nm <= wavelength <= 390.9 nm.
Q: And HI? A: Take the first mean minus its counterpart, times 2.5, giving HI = -148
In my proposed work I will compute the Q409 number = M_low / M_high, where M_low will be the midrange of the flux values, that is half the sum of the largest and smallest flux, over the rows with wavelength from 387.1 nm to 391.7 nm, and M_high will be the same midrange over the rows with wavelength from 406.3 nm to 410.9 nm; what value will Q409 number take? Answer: 1.25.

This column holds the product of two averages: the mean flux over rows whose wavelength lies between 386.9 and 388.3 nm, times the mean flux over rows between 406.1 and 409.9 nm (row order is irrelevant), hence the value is 159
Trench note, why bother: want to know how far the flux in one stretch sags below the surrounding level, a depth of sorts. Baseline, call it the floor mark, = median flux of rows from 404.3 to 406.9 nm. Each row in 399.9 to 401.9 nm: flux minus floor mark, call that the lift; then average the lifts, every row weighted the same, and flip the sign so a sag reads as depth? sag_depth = 0.7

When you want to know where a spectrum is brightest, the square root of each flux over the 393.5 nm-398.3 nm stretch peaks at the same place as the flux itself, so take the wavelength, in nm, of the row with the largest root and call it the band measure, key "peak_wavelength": 397.00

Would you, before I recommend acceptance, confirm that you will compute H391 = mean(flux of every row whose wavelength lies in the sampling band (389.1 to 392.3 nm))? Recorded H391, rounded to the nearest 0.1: 10.5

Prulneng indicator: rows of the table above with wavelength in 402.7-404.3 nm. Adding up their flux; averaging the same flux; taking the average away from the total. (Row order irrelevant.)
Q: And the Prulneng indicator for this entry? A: 75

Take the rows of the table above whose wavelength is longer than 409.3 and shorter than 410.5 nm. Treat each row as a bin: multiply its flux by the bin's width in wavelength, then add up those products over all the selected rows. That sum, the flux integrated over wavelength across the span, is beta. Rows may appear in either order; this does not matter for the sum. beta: 13.5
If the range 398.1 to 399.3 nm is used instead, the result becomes 13.1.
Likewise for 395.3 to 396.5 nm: 12.0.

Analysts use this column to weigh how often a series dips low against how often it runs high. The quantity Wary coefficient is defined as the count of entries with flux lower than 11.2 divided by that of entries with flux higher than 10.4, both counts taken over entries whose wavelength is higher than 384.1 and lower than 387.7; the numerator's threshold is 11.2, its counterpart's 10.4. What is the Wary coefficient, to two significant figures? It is 1.1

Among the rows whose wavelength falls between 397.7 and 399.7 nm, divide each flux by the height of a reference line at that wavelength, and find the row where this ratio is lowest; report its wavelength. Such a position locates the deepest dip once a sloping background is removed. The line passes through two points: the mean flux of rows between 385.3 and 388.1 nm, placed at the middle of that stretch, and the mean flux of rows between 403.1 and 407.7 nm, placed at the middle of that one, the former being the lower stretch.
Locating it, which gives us 399.00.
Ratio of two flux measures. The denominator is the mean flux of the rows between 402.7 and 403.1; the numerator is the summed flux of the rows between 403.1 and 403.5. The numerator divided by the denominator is 2.2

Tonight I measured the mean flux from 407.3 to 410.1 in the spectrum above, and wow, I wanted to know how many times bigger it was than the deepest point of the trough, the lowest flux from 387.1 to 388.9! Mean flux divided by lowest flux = 1.23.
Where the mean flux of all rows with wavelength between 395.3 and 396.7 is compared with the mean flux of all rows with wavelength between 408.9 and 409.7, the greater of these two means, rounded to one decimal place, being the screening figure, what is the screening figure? 10.4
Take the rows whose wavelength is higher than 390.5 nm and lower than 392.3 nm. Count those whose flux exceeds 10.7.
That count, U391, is 2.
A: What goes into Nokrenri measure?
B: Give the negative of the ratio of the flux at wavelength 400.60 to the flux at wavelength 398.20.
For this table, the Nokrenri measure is -0.79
